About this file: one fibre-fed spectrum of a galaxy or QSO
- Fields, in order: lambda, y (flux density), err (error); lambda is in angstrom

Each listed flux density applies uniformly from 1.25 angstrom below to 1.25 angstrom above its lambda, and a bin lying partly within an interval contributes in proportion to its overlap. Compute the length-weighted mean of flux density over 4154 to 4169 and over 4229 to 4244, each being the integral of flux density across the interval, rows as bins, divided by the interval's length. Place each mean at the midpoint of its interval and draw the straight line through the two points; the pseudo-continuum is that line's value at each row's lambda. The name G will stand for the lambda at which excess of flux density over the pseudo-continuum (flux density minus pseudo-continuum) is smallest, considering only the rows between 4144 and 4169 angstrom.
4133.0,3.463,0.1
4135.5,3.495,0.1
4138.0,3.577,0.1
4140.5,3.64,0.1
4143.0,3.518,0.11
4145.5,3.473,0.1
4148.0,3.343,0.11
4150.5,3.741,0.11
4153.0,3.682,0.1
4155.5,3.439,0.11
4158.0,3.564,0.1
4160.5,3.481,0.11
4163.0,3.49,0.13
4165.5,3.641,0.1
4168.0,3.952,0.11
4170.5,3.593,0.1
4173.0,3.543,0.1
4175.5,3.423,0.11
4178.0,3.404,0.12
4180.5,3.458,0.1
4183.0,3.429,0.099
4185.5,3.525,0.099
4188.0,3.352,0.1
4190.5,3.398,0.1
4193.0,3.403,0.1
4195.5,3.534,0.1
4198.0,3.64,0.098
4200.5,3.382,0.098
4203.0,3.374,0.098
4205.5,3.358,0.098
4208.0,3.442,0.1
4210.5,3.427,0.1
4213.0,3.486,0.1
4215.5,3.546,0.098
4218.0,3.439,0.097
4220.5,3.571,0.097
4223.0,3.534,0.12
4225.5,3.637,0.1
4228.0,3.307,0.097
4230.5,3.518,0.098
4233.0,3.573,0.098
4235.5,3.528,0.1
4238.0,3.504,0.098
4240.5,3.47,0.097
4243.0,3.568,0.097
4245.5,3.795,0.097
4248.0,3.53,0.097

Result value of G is 4148.0 angstrom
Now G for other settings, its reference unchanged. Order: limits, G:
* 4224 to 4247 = 4228.0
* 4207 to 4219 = 4210.5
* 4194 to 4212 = 4205.5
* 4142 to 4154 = 4148.0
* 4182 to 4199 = 4188.0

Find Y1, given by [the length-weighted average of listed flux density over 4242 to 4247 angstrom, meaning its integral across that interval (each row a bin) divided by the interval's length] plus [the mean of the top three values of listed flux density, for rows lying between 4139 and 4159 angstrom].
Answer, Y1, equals 7.37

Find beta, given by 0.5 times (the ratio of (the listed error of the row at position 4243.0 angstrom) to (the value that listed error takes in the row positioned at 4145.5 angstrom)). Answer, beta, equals 0.485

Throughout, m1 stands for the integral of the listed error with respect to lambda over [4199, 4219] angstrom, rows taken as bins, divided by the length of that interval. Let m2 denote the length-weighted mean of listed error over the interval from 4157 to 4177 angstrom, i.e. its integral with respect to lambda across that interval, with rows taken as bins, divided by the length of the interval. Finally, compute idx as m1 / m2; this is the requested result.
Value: 0.92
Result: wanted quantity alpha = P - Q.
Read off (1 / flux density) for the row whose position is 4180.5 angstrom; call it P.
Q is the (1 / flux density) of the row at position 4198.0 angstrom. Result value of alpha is 0.014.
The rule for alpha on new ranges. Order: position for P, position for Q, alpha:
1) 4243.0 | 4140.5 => 0.006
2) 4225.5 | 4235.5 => -0.008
